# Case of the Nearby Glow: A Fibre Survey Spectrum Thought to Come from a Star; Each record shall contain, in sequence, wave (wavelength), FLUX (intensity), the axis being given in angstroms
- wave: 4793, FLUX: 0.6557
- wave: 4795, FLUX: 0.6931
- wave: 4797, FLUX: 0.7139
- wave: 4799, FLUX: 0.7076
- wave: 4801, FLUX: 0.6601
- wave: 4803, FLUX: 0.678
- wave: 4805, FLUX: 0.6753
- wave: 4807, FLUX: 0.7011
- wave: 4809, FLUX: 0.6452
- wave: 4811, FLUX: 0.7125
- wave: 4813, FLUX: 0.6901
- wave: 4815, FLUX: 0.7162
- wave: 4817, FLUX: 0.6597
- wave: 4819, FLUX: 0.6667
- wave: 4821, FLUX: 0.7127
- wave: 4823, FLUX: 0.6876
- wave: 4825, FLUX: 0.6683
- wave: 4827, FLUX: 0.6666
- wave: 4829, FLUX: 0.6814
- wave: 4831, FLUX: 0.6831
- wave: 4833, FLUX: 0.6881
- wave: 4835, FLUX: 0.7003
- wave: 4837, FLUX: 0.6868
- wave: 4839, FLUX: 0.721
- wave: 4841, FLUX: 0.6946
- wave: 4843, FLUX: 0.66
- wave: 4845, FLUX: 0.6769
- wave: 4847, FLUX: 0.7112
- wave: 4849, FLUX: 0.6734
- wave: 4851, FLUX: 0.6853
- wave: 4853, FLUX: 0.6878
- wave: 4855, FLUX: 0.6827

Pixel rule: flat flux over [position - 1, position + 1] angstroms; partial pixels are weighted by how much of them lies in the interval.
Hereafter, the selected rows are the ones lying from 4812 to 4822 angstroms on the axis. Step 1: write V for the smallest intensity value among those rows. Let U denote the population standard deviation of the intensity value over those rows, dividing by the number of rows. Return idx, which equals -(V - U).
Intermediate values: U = 0.023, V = 0.6597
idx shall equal -0.637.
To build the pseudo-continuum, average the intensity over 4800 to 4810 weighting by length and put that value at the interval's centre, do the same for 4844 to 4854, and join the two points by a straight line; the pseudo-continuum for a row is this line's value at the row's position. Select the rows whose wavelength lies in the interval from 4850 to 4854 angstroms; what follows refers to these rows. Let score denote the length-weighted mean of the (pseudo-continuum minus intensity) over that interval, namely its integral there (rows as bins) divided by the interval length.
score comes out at 0.001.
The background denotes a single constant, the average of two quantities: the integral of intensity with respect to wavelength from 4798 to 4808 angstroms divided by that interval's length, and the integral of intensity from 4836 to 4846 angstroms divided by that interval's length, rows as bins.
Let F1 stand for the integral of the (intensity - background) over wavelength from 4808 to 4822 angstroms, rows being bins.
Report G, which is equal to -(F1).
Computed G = 0.00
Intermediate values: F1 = 0.00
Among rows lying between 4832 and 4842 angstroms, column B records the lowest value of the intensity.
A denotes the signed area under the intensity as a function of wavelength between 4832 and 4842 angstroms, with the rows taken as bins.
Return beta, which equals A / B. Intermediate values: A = 6.98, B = 0.6868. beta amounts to 10.17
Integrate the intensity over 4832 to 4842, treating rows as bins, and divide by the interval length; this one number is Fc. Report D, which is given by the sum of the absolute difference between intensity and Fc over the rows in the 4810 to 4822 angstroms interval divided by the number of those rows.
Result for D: 0.0208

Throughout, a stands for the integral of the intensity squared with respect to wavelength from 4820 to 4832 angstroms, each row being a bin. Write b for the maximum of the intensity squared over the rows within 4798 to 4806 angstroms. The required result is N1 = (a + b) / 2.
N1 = 3.1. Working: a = 5.6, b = 0.501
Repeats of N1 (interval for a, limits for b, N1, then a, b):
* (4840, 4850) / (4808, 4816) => 2.6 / 4.7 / 0.513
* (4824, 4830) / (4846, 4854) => 1.6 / 2.7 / 0.506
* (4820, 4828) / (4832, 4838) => 2.1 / 3.7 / 0.490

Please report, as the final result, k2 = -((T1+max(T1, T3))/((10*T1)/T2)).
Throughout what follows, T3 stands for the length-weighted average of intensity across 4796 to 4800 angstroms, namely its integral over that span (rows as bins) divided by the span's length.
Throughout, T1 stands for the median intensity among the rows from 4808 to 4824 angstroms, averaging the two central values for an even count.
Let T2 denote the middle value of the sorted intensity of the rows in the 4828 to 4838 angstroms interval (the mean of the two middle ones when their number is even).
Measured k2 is -0.1395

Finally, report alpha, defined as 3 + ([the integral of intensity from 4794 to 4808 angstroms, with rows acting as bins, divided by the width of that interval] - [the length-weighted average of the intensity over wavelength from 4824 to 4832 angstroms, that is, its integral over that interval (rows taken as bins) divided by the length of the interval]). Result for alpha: 3.02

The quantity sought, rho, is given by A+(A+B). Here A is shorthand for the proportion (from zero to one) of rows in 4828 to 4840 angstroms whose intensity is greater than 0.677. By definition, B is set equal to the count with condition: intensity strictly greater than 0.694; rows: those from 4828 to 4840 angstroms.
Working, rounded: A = 1.00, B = 2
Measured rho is 4.0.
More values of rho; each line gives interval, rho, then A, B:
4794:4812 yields 5.3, 0.67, 4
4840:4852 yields 3.0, 0.50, 2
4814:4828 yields 2.9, 0.43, 2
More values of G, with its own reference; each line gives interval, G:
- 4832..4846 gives -0.05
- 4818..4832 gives 0.07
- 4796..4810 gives 0.04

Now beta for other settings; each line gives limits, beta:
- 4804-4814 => 10.61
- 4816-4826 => 10.29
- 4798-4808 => 10.37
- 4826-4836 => 10.26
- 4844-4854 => 10.20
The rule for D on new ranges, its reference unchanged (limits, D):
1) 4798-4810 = 0.0244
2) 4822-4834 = 0.0190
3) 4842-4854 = 0.0201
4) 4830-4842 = 0.0108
